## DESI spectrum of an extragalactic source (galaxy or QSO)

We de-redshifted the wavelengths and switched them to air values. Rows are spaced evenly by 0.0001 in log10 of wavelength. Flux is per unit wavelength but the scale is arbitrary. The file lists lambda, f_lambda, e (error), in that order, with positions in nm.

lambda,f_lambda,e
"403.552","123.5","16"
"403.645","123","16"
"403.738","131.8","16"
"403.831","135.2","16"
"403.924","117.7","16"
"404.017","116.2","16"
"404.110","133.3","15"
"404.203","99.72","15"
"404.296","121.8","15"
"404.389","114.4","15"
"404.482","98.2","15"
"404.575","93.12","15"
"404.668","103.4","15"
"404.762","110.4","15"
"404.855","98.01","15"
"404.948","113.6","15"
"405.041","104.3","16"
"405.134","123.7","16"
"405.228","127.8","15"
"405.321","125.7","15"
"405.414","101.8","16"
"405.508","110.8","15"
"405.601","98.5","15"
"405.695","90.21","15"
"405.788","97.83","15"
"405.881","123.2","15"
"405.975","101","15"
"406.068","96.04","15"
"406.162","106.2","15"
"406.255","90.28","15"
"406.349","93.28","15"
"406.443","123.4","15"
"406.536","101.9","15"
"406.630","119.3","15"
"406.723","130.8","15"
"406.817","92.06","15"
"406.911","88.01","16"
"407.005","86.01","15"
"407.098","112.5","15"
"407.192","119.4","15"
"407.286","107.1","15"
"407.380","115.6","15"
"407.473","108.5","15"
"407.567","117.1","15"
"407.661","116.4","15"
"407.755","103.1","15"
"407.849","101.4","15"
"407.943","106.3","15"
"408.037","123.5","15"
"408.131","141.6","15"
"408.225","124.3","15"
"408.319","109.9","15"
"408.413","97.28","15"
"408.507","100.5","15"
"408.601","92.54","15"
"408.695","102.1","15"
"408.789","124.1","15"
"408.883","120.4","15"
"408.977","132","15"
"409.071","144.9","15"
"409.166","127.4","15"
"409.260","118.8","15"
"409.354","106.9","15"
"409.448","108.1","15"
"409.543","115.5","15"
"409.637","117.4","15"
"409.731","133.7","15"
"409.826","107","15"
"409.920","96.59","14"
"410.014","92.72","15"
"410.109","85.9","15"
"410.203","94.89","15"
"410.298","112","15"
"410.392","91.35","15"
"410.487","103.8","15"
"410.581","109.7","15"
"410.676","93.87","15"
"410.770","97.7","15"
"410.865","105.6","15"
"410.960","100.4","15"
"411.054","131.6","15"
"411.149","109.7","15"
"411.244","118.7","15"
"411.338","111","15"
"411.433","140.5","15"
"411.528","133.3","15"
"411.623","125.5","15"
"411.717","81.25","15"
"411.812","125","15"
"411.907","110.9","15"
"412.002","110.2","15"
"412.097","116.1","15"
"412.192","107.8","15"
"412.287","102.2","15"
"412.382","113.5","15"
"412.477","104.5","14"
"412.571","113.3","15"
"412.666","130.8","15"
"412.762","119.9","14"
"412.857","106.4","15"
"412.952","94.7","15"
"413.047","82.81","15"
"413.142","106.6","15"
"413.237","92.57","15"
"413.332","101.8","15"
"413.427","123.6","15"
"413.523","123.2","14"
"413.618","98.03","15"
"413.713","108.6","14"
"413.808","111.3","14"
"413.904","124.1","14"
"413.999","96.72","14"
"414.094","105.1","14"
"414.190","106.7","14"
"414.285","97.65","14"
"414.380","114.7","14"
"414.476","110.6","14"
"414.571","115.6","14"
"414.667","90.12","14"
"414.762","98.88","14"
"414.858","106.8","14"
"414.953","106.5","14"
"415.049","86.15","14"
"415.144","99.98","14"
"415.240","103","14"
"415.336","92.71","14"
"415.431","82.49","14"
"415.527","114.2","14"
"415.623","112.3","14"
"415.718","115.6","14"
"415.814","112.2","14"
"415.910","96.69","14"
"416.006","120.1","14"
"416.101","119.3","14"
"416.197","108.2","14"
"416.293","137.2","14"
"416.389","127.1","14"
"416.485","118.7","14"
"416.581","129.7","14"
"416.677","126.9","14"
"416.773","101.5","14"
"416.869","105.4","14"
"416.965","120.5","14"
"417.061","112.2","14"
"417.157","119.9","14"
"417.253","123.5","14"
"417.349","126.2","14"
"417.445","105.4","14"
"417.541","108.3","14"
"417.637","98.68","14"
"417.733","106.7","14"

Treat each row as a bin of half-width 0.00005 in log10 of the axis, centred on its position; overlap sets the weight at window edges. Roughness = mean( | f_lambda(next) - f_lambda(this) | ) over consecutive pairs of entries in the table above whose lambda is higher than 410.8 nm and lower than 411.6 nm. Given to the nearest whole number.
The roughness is 16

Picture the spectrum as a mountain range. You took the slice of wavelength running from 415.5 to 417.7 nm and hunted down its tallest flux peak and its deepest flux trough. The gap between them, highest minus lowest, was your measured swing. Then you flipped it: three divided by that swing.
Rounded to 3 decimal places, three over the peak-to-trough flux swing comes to 0.074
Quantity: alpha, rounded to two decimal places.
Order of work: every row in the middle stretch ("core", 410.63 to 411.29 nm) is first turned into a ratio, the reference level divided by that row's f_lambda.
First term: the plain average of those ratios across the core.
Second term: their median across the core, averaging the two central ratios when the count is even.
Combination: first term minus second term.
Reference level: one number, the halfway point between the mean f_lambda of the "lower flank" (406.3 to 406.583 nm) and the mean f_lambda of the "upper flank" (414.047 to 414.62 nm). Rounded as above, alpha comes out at -0.01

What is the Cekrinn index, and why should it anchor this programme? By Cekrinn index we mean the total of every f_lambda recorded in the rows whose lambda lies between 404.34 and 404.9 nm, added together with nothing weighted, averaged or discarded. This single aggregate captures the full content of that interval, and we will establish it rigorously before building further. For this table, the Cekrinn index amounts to 618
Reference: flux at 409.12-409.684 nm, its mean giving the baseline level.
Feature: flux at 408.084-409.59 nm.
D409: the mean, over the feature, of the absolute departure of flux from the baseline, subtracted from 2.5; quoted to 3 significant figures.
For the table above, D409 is -10.0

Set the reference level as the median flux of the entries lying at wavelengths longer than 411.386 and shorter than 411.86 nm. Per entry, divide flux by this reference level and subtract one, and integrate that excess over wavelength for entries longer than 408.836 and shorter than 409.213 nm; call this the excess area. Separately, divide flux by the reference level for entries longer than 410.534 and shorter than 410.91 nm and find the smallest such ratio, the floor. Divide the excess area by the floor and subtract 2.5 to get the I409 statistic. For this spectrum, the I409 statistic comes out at -2.48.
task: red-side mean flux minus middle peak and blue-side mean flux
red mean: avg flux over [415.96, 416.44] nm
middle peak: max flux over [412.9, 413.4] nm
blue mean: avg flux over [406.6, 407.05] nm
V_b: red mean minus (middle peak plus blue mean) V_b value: -87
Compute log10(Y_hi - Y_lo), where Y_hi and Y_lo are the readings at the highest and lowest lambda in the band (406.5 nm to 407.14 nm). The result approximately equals 1.03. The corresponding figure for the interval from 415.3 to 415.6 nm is 1.33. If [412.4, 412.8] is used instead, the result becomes 1.19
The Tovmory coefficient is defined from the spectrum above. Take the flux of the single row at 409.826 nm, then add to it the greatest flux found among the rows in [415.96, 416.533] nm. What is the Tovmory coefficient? 244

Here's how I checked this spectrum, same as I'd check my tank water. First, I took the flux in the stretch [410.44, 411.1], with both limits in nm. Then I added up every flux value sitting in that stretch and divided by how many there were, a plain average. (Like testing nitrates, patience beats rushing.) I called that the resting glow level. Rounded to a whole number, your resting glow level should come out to 106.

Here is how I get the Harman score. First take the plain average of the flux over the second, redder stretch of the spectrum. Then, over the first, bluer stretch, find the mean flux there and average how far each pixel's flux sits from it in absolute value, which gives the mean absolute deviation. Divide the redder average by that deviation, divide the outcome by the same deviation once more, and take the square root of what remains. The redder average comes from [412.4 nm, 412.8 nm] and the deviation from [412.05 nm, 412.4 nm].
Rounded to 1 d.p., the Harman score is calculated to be 2.2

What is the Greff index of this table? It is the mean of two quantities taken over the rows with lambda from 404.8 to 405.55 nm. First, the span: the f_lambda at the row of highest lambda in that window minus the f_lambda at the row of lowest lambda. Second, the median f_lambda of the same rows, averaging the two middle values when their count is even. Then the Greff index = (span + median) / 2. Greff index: 62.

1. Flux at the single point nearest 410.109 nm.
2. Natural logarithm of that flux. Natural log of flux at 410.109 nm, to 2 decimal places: 4.45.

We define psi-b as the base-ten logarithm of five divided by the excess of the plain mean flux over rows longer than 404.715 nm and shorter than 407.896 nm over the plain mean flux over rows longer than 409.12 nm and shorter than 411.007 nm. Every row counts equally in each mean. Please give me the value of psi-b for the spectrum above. 0.5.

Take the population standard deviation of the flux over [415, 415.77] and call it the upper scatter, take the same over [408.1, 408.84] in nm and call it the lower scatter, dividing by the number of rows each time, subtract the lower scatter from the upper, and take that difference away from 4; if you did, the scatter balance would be 8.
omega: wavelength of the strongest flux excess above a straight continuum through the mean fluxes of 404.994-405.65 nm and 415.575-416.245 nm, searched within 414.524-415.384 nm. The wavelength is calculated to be 414.571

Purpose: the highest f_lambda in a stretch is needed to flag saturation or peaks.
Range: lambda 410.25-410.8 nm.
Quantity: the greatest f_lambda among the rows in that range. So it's 112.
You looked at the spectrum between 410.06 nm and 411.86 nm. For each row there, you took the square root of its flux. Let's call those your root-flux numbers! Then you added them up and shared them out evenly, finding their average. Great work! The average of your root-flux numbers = 10.4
